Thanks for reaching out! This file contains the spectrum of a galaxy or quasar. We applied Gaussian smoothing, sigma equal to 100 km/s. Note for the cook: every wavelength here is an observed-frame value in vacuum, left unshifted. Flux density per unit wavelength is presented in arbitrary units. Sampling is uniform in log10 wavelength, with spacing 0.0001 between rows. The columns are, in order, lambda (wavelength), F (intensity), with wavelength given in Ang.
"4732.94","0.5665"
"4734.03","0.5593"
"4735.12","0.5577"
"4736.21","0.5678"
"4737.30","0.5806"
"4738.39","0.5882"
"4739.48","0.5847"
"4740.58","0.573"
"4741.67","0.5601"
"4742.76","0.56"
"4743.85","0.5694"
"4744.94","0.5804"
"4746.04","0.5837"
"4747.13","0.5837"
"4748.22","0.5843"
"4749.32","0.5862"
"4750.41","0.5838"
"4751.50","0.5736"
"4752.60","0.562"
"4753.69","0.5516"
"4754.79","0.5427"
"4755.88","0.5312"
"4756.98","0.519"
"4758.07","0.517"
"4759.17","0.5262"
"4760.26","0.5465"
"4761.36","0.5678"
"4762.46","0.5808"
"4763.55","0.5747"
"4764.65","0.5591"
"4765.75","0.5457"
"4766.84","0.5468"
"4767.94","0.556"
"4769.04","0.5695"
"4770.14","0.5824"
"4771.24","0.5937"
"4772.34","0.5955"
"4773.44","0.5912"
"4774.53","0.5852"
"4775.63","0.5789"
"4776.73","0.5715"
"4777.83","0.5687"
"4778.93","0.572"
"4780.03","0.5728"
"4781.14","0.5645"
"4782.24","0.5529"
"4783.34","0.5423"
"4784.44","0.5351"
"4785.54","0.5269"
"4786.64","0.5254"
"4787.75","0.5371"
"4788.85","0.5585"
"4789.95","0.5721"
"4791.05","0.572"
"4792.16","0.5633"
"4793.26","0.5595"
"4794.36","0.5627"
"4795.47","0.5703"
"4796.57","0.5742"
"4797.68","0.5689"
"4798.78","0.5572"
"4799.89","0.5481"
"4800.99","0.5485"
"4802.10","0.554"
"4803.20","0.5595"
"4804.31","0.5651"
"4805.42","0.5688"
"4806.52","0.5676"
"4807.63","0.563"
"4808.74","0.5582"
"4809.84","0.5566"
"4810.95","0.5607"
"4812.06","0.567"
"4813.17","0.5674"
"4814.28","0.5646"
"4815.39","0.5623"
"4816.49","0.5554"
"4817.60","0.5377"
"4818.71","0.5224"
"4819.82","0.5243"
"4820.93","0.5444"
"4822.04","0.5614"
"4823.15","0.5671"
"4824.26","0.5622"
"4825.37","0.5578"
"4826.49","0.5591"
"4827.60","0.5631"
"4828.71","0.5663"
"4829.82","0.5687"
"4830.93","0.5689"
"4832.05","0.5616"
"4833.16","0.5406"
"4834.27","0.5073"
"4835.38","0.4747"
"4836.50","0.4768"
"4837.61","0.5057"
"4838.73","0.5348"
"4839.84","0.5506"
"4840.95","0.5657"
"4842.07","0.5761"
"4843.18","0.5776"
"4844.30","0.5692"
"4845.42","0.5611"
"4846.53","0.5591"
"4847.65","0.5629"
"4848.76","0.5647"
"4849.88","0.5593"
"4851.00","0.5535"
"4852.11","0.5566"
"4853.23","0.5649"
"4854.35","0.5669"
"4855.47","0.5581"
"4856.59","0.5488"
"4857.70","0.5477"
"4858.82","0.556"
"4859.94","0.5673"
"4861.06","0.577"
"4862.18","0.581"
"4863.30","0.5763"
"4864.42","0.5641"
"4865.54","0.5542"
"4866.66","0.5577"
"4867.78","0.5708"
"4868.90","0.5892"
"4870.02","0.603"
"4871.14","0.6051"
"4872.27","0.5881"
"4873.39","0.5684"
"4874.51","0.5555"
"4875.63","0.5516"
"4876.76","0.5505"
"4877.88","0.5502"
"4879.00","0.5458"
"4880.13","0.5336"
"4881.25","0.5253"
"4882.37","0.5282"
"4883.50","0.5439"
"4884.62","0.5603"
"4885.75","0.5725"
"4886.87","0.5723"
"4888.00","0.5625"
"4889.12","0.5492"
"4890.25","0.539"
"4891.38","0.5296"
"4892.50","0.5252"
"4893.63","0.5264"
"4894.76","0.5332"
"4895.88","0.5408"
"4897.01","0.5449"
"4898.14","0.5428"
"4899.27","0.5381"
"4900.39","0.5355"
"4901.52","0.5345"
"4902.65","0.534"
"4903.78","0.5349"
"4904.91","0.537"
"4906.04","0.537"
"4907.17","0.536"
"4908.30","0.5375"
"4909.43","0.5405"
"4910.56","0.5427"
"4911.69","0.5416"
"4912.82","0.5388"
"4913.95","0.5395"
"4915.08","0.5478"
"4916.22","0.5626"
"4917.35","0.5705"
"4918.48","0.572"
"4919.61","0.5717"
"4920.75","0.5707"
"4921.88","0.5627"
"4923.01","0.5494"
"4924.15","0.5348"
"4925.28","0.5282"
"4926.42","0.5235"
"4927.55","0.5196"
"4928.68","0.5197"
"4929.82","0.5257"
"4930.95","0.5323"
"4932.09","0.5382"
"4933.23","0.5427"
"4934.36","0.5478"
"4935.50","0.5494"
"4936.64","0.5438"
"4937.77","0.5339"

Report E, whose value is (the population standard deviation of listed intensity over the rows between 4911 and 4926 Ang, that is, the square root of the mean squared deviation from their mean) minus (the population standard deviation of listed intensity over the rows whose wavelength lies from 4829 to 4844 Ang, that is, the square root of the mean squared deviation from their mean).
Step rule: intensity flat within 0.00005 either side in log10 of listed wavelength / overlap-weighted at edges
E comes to -0.020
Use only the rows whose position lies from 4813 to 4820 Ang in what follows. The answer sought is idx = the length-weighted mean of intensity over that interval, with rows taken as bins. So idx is 0.548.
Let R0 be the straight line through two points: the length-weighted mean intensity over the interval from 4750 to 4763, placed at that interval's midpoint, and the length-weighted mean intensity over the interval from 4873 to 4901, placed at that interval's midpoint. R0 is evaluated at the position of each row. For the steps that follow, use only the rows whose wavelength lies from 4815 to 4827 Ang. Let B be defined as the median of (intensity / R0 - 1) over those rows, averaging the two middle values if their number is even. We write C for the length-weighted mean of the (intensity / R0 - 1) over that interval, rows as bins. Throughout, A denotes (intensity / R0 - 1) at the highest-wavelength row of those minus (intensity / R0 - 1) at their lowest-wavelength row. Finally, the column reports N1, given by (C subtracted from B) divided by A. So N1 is -2.8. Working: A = -0.01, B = 0.02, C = 0.01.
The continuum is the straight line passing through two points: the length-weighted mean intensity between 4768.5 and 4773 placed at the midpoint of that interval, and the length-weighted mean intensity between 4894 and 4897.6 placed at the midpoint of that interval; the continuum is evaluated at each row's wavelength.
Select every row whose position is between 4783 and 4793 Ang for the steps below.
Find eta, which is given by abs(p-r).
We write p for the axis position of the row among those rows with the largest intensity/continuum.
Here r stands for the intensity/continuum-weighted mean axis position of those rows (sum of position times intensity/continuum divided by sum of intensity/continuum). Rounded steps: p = 4791.05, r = 4787.8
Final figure 3.2 Ang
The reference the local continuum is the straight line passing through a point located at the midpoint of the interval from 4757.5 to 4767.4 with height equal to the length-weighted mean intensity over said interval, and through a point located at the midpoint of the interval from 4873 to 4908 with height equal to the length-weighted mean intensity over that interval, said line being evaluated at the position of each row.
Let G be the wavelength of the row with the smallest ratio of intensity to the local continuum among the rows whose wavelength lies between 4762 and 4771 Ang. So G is 4765.75 Ang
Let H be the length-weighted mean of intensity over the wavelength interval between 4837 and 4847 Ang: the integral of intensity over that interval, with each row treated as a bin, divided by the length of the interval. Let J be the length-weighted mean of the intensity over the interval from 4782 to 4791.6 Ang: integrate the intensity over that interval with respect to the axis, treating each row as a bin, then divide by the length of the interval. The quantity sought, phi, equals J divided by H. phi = 0.99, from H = 0.555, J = 0.547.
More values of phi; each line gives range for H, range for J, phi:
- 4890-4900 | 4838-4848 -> 1.05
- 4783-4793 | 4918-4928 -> 1.00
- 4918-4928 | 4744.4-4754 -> 1.05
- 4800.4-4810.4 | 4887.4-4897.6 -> 0.96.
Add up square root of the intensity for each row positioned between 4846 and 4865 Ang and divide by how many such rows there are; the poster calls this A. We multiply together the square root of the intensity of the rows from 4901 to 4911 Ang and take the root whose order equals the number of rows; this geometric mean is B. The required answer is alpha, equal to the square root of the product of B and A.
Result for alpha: 0.741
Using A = 0.750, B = 0.733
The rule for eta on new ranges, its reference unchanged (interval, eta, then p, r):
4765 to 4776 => 1.6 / 4772.34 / 4770.8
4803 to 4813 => 4.4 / 4812.06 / 4807.6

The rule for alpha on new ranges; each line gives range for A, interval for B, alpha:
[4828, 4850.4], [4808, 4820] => 0.741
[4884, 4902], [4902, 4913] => 0.736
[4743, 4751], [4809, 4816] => 0.756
